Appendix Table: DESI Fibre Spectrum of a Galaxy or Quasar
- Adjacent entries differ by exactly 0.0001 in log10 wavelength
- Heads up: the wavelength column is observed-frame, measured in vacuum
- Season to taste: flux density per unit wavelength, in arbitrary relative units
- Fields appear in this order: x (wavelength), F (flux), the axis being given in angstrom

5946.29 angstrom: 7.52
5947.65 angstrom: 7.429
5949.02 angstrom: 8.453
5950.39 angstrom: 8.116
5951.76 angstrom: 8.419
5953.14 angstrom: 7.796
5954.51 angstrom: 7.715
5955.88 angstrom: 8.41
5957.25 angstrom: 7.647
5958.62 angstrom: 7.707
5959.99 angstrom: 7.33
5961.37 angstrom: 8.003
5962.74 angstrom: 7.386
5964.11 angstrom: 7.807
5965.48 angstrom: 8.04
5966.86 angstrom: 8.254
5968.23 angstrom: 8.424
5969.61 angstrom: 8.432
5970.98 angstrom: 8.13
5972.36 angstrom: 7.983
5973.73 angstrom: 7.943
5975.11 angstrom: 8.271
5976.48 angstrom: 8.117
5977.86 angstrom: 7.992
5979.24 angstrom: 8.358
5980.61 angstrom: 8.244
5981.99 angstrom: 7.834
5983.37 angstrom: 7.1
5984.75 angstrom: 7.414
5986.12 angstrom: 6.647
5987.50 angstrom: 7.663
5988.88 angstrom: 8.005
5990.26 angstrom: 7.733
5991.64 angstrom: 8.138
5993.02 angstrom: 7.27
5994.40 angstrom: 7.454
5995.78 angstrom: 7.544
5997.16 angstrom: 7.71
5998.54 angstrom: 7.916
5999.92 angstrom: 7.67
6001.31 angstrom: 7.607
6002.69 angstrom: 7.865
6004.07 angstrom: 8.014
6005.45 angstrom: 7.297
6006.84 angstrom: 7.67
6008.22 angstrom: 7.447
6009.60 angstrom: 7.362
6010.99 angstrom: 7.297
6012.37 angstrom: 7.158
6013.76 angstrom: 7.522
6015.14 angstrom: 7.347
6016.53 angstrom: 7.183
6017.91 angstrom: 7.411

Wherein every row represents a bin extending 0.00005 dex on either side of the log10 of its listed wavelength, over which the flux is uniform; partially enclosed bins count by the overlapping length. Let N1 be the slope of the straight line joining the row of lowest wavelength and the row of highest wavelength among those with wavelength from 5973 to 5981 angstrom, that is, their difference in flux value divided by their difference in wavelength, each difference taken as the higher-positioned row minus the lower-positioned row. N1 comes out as 0.04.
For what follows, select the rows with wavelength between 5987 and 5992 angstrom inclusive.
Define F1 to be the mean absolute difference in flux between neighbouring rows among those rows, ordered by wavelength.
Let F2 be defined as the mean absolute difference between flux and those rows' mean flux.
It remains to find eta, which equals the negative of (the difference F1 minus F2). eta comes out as -0.15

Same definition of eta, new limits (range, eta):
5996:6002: -0.08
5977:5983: -0.10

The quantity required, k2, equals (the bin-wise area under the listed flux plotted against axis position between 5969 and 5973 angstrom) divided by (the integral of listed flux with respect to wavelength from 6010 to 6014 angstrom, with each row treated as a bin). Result 1.12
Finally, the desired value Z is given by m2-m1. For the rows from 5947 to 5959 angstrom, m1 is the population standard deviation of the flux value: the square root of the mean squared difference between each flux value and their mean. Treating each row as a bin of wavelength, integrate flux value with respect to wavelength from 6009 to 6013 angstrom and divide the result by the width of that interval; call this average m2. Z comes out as 6.9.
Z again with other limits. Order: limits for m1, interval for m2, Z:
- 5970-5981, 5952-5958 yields 7.8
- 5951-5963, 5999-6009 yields 7.3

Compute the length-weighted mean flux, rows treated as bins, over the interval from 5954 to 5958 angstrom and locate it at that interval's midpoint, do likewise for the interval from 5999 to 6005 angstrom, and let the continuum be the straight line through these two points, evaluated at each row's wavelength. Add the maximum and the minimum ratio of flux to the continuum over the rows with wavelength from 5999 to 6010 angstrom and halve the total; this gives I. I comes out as 0.99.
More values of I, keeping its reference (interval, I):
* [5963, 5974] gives 1.03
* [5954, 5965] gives 0.99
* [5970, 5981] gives 1.04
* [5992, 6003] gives 0.97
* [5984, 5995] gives 0.95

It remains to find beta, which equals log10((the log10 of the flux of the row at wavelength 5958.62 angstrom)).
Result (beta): -0.052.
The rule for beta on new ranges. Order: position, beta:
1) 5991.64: -0.041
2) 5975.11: -0.037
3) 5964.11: -0.049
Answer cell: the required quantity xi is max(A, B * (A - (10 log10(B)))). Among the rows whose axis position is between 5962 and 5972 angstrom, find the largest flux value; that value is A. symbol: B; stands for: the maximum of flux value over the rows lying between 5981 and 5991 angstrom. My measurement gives 8.43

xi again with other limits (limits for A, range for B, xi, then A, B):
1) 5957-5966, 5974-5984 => 8.04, 8.04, 8.358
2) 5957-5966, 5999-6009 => 8.04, 8.04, 8.014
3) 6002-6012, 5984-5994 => 8.01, 8.014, 8.138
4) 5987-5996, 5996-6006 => 8.14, 8.138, 8.014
